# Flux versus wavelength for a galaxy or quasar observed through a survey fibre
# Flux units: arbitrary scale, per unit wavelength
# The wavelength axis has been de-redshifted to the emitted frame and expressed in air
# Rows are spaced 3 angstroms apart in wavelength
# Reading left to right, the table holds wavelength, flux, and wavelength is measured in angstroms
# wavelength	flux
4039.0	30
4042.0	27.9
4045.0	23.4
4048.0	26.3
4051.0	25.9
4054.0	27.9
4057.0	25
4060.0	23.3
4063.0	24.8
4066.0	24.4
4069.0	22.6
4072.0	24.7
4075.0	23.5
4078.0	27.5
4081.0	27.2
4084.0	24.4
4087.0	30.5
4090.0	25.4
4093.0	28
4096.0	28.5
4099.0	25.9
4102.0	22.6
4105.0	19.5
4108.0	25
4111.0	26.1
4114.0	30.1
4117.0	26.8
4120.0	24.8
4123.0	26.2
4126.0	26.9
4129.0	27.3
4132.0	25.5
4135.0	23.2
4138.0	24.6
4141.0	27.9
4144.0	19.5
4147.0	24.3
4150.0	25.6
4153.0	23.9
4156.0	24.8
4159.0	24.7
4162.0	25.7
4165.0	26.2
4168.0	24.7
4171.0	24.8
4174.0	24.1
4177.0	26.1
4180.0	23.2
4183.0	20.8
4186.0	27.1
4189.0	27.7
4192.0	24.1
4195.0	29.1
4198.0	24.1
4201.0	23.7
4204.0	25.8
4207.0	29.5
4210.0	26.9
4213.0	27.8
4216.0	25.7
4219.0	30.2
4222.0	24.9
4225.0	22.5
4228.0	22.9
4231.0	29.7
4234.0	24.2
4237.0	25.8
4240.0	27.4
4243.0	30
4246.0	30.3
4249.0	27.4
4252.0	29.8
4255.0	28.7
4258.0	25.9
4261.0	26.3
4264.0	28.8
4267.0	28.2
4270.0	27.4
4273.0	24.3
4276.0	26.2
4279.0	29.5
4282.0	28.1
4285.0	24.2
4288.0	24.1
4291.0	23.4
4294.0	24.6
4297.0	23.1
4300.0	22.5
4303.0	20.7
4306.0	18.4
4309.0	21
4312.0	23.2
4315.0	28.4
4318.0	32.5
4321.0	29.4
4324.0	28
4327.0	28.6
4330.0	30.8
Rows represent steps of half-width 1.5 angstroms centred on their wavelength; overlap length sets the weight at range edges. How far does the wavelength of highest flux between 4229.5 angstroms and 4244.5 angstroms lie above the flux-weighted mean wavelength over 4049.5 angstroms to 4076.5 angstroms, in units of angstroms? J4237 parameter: 180.3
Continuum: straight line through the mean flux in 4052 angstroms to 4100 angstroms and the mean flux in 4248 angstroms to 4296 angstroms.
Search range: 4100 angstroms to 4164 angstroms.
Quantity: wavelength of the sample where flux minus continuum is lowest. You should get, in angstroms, 4144.0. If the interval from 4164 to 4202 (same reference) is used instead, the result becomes 4183.0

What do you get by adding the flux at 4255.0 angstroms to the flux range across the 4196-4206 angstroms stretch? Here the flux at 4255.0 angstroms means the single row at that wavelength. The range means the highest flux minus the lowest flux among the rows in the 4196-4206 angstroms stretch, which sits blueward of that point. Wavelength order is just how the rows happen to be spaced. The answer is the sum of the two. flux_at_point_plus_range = 30.8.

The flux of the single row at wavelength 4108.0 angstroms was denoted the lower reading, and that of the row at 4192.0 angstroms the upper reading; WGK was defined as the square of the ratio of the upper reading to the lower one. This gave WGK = 0.93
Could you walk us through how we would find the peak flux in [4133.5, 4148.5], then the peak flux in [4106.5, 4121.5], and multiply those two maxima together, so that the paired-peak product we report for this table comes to 840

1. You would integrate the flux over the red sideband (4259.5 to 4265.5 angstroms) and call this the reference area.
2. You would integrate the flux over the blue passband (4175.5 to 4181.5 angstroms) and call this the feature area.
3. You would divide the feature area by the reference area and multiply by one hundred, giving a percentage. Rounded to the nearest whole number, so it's 89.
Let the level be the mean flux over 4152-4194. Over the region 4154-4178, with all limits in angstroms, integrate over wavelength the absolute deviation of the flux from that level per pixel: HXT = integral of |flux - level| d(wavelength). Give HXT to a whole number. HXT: 14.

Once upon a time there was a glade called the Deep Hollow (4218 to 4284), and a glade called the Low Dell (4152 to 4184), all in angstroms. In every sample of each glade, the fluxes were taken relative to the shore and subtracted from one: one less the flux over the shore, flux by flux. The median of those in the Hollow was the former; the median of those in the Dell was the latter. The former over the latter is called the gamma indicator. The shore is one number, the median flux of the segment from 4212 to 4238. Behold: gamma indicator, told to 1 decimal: -1.7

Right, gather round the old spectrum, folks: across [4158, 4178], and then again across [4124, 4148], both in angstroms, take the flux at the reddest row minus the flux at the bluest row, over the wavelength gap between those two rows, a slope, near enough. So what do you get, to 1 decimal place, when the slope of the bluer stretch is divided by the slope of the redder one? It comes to -1.6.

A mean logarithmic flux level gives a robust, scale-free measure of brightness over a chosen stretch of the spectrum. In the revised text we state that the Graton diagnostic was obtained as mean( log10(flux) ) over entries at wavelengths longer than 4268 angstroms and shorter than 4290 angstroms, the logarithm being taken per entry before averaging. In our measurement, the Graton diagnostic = 1.42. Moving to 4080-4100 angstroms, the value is 1.43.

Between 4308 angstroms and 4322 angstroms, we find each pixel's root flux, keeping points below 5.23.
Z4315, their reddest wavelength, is 4312.0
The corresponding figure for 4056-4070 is 4069.0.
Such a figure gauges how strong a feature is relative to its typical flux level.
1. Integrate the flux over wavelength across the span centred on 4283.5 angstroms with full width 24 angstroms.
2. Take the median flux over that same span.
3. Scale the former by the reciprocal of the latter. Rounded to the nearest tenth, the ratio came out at 25.1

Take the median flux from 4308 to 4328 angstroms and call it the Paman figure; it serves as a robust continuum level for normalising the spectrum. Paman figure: 28.4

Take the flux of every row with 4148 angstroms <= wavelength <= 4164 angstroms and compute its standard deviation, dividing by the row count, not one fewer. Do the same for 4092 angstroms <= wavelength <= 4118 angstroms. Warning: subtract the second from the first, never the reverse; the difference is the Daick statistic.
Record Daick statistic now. -2.4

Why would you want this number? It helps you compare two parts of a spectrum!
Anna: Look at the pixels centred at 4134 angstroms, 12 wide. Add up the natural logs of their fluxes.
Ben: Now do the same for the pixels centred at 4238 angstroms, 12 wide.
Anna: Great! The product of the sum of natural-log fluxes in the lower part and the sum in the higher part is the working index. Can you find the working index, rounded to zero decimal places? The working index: 170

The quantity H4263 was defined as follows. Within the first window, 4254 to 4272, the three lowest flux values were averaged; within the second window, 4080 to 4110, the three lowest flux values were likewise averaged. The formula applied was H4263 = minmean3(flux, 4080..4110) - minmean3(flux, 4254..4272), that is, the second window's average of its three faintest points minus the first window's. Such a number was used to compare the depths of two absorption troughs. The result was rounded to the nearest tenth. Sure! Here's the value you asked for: -4.4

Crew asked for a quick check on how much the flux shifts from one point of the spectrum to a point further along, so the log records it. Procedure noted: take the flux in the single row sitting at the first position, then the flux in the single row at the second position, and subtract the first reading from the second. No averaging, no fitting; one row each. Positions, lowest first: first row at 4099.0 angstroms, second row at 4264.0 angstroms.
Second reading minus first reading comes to 3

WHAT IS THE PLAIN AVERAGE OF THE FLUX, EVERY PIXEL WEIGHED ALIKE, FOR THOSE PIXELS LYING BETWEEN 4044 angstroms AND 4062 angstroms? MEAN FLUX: 25.3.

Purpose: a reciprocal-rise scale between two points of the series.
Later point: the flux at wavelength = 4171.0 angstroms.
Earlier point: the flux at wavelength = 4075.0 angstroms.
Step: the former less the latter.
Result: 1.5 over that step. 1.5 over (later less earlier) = 1.2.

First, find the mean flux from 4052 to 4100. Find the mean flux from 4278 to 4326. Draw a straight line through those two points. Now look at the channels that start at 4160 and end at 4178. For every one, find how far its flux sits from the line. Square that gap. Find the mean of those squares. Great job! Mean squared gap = 1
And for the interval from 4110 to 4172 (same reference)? 4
